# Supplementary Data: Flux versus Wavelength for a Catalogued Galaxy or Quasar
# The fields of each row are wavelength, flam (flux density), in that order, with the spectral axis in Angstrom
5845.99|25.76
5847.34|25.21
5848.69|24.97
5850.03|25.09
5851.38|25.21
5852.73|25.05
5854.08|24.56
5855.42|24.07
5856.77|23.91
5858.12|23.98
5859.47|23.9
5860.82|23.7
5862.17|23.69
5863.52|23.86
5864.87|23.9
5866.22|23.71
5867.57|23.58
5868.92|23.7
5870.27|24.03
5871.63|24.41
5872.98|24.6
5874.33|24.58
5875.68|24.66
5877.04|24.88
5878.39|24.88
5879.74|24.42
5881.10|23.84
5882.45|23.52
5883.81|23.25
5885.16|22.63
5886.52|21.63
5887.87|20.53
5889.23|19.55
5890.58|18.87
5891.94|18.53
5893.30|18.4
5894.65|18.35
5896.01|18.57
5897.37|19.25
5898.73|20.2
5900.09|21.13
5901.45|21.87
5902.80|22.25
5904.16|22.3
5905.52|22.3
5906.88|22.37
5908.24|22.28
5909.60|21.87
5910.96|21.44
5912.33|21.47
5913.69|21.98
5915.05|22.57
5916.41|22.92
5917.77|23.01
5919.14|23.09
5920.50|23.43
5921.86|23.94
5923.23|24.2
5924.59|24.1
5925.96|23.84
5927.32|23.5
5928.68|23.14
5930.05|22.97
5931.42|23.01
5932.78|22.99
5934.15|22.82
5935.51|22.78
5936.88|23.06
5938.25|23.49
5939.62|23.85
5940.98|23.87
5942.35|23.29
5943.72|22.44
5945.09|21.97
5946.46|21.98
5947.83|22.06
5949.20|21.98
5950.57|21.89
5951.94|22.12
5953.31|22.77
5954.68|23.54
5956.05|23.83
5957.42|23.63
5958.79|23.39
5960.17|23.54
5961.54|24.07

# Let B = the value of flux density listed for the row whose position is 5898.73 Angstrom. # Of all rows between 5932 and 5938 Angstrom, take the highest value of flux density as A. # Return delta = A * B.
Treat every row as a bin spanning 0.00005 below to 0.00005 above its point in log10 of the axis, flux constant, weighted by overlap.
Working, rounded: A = 23.06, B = 20.2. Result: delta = 466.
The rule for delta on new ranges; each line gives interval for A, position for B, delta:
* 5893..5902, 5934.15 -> 499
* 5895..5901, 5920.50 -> 495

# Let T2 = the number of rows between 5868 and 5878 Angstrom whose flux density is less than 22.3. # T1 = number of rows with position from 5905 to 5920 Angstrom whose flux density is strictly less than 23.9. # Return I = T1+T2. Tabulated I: 11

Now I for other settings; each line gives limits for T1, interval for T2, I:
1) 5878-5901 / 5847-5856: 15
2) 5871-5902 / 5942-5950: 20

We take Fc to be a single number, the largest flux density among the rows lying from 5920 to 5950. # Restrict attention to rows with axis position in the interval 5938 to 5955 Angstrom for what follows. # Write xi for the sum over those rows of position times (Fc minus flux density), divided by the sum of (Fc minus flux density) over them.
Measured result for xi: 5947.7 Angstrom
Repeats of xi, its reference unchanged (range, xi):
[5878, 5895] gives 5890.8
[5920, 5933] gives 5928.6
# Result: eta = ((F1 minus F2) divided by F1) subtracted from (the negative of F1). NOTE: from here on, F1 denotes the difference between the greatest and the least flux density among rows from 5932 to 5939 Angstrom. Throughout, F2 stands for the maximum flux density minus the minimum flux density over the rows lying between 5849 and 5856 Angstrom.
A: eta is -0.1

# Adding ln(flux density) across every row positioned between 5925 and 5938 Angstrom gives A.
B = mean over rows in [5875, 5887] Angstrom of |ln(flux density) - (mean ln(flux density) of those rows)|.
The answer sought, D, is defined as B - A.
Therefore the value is -28.23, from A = 28.3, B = 0.037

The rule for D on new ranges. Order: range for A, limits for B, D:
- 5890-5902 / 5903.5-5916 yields -26.68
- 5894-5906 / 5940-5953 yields -27.22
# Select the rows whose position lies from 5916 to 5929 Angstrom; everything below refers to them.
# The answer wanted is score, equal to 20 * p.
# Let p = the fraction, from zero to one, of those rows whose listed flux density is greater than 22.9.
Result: 20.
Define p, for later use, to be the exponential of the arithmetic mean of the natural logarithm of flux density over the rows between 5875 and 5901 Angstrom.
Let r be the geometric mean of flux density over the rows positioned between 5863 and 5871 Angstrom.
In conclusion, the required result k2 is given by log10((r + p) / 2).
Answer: 1.353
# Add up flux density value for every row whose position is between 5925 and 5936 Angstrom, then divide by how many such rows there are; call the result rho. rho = 23.1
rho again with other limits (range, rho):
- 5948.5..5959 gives 22.9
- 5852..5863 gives 24.1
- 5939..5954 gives 22.6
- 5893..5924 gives 21.7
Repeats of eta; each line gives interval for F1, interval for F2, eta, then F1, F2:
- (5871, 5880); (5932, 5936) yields -1.0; 0.47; 0.21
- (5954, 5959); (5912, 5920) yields 2.2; 0.44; 1.62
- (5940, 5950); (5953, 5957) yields -2.3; 1.90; 1.06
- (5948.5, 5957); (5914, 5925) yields -2.1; 1.94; 1.63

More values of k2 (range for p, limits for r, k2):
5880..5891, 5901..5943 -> 1.348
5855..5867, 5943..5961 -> 1.367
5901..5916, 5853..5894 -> 1.353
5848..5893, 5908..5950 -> 1.365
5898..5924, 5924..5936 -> 1.358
